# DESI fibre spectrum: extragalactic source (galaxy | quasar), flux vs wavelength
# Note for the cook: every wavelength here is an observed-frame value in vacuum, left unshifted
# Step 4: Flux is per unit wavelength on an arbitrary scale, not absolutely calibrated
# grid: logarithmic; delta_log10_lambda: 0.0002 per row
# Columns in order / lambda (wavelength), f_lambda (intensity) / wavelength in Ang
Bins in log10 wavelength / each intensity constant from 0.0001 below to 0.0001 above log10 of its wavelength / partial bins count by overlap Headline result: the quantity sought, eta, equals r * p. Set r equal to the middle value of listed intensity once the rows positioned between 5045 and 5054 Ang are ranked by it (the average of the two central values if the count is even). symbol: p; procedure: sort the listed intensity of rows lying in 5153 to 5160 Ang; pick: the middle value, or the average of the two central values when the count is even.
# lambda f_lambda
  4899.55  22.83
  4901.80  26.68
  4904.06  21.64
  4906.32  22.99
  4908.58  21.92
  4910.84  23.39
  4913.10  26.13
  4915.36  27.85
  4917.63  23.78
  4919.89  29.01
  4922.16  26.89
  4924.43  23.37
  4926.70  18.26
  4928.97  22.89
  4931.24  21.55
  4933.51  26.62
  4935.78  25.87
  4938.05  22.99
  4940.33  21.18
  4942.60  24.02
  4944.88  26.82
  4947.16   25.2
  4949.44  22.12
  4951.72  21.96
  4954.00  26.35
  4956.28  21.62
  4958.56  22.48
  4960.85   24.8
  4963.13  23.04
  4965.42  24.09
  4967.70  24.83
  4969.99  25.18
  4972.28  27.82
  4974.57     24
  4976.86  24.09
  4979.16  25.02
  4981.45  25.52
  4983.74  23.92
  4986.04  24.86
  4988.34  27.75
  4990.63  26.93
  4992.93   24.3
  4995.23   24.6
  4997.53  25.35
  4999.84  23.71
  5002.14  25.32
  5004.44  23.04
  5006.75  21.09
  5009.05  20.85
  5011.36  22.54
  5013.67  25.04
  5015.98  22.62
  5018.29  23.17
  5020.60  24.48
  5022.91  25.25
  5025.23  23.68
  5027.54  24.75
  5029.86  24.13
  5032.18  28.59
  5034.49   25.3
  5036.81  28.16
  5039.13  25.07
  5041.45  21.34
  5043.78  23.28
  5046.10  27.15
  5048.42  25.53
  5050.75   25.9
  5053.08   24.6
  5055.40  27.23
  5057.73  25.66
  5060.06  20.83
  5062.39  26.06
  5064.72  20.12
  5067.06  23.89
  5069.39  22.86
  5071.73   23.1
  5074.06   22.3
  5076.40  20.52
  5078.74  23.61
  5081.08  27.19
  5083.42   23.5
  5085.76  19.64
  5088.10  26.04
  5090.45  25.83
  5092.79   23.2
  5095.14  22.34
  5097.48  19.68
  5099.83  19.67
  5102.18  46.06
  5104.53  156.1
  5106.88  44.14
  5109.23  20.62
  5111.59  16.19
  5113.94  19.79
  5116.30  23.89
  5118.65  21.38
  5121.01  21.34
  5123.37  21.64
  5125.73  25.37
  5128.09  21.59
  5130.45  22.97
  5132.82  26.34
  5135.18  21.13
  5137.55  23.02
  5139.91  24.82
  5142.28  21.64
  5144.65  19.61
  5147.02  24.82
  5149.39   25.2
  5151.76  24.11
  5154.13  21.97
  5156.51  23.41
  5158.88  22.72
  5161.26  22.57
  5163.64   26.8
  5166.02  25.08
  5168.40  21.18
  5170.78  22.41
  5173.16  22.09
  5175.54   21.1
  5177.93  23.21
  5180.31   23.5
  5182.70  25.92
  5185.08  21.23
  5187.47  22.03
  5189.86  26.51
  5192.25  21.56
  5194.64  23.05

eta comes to 584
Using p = 22.7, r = 25.7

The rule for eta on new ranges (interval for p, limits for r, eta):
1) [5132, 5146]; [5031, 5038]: 629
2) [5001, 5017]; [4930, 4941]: 520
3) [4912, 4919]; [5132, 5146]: 583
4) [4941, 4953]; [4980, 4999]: 603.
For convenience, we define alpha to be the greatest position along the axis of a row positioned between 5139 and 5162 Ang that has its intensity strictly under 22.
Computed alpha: 5154.13 Ang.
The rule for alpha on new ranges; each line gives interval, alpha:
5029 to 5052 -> 5041.45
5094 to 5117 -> 5113.94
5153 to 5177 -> 5175.54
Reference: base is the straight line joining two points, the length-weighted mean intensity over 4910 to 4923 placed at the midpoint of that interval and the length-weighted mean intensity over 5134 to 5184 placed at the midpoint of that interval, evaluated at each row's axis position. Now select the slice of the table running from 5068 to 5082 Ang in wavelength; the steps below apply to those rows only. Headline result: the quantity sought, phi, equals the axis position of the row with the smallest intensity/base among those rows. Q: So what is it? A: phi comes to 5076.40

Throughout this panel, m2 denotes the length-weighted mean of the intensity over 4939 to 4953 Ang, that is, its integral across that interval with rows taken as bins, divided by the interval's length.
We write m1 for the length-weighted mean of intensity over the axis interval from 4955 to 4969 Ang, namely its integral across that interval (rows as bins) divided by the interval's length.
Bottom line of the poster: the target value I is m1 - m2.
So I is 0.0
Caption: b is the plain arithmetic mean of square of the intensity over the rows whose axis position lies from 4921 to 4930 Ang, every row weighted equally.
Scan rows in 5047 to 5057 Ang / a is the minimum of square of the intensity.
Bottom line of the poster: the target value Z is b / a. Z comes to 0.88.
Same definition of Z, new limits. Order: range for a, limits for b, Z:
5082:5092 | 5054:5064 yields 1.63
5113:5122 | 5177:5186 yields 1.41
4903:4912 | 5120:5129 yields 1.09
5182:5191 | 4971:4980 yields 1.42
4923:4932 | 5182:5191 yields 1.73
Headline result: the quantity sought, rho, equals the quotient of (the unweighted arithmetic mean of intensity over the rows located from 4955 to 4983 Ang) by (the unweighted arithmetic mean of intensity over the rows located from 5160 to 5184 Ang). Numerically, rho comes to 1.04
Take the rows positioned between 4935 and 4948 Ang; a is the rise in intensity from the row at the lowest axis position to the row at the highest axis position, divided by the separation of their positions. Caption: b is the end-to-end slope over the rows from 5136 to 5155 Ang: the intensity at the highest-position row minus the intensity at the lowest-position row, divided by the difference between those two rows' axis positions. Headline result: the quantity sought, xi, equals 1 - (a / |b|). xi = 1.9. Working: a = -0.06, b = -0.06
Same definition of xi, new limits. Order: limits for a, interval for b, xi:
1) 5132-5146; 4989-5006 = 3.0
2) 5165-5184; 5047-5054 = 0.7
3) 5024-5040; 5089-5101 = 0.8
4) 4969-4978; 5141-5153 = 1.6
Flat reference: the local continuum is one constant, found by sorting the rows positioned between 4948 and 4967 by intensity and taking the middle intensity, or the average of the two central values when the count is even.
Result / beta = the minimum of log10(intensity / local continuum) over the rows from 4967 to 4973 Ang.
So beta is 0.04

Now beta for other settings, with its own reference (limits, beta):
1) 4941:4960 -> -0.02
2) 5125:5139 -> -0.03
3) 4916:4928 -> -0.10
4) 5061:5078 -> -0.05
